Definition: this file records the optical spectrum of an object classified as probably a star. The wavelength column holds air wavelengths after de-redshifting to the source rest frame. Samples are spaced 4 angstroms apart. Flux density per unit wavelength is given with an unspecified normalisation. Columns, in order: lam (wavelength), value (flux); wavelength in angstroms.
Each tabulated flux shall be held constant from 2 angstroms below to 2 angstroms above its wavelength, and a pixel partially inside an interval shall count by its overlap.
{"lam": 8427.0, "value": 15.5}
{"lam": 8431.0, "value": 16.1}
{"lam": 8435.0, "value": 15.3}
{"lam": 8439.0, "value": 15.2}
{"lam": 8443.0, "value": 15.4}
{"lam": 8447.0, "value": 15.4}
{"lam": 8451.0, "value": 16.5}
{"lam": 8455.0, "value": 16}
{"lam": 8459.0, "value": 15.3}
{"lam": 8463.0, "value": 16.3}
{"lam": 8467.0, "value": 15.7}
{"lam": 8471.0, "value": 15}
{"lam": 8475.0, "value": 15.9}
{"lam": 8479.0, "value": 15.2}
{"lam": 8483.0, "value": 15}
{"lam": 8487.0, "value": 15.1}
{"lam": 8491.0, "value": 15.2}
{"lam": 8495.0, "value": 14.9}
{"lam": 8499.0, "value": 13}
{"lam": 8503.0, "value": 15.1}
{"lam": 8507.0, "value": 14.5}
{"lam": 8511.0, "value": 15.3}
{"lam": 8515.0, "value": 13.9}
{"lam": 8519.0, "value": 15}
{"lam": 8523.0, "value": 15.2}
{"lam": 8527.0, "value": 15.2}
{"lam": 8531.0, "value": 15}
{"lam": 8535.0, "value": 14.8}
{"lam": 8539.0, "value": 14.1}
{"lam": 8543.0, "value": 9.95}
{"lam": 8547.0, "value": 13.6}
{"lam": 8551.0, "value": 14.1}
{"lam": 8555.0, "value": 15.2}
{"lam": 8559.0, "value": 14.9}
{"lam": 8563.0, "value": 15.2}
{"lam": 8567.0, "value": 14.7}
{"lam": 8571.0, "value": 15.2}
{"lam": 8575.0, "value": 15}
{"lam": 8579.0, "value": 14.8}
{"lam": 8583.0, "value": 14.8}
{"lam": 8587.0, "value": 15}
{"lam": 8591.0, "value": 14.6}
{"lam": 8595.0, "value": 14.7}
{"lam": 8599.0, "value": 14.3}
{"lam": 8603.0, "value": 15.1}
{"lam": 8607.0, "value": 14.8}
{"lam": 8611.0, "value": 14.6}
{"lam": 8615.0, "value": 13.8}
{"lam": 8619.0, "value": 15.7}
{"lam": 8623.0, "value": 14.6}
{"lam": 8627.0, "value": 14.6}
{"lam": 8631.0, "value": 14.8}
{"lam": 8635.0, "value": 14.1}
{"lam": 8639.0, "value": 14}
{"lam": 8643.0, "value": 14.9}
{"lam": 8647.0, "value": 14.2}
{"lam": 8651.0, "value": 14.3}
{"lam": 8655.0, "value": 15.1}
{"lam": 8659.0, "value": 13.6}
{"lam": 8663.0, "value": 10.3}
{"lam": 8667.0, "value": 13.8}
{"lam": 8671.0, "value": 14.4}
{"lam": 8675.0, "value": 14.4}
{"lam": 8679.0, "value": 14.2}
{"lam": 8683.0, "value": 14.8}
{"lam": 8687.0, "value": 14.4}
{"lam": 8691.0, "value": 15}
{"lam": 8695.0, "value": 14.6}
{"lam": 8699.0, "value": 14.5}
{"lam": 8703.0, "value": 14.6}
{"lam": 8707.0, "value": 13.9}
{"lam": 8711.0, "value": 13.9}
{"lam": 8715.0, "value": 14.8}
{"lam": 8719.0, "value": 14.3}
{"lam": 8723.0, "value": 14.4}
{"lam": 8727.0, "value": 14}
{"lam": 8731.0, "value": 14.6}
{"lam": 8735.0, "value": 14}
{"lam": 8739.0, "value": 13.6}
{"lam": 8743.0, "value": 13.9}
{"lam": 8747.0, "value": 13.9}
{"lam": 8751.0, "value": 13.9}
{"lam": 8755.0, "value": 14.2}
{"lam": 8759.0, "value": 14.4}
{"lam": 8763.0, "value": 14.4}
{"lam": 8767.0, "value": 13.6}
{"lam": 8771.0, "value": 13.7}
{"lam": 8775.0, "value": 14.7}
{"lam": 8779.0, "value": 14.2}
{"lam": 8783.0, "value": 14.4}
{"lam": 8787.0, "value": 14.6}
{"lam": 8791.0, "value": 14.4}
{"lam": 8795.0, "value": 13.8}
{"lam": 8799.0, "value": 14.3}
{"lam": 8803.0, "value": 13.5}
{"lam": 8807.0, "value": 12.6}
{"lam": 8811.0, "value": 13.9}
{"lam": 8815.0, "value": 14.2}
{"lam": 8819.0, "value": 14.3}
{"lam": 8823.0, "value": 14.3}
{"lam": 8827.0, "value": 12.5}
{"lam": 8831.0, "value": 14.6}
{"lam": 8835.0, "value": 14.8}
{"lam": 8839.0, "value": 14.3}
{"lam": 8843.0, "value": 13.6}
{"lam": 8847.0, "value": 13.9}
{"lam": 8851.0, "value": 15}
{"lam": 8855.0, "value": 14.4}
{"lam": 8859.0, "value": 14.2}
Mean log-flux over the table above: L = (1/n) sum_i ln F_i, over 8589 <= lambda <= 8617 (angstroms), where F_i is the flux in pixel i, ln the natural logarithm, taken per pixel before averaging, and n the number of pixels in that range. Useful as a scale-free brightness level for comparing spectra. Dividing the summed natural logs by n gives 2.68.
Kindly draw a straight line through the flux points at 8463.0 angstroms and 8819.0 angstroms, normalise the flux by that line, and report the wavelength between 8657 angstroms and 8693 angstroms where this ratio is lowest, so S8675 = 8663.0 angstroms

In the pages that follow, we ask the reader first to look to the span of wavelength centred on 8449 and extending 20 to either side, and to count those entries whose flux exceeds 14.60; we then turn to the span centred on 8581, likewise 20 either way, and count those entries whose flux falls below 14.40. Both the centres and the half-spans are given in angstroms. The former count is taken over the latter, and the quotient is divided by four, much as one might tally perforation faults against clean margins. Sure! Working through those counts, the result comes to 2.5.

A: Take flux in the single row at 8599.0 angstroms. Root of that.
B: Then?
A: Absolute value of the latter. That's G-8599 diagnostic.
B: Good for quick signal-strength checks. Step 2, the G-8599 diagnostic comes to 3.78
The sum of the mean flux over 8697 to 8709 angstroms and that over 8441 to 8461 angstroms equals 30.1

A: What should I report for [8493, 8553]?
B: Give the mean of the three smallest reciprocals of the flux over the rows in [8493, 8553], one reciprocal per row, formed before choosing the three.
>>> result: 0.0656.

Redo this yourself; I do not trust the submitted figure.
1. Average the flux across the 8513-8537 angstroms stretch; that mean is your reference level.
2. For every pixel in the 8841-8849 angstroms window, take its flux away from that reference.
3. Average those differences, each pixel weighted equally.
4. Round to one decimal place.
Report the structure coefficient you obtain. 1.1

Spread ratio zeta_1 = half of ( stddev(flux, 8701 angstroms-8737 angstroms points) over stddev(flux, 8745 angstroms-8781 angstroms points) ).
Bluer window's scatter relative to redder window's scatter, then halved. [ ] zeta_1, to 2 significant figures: 0.47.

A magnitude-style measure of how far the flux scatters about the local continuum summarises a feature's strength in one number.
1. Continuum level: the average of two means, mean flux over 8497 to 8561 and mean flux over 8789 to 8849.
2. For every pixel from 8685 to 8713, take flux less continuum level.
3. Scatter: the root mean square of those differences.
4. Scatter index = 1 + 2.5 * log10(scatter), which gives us 0.19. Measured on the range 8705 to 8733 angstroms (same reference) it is -0.10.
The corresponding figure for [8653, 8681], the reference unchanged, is 1.45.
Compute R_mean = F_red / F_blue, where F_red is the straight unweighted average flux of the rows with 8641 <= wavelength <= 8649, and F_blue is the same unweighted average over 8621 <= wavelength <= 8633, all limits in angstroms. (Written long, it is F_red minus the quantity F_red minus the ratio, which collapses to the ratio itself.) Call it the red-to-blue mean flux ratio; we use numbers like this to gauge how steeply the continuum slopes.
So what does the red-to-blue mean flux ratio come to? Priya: 0.99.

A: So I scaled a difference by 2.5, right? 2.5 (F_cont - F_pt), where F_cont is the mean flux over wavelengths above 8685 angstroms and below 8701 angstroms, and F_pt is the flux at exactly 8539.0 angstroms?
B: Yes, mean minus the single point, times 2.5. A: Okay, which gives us 1.31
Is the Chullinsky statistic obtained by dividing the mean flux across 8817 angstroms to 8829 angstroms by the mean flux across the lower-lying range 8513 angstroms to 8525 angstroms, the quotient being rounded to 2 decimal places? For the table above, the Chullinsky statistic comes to 0.93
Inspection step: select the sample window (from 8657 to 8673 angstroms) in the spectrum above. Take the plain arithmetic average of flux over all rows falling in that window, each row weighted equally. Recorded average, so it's 13.0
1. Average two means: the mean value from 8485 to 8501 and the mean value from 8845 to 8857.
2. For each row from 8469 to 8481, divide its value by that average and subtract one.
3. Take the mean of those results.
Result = 0.060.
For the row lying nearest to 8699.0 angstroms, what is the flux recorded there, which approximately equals 14.5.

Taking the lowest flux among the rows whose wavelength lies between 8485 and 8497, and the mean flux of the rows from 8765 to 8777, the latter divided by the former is 0.94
